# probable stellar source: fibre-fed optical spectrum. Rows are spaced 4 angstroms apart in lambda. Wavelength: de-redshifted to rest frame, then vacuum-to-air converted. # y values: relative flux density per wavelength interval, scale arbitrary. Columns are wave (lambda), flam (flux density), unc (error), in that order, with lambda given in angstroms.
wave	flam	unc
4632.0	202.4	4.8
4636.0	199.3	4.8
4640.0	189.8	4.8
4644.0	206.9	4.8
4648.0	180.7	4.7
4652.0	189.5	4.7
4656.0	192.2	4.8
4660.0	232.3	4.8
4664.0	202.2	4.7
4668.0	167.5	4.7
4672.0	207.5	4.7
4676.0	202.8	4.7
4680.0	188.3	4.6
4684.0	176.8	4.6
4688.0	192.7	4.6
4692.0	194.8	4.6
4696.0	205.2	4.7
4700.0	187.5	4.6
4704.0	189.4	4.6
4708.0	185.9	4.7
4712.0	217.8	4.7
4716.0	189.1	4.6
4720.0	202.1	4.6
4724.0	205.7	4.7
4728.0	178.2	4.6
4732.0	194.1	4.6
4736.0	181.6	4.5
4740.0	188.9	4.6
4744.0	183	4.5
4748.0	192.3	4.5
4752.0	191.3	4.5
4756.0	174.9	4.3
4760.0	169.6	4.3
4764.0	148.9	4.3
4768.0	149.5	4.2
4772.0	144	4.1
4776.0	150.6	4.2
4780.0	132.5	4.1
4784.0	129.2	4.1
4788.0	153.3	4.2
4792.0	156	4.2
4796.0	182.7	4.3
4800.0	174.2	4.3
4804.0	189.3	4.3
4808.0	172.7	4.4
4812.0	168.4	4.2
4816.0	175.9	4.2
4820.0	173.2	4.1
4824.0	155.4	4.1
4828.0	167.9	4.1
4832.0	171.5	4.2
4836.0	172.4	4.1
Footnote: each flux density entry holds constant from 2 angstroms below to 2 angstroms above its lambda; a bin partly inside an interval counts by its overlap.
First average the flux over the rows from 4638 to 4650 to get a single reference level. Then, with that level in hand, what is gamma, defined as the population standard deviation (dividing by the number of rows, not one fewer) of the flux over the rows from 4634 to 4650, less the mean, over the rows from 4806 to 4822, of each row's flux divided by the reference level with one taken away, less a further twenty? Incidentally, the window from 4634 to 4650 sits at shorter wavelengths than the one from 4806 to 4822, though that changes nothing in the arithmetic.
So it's -10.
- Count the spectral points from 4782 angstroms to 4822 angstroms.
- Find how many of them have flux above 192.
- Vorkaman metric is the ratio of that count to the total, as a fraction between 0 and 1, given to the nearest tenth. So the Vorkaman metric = 0.0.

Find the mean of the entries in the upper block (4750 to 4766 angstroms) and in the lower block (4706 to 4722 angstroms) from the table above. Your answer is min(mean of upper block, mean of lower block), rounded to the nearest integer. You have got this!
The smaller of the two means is 171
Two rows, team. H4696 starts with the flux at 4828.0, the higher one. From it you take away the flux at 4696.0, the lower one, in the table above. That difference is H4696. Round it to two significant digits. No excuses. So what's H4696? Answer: -37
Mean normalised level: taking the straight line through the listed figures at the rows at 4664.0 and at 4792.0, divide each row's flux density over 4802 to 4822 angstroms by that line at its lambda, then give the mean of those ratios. 1.18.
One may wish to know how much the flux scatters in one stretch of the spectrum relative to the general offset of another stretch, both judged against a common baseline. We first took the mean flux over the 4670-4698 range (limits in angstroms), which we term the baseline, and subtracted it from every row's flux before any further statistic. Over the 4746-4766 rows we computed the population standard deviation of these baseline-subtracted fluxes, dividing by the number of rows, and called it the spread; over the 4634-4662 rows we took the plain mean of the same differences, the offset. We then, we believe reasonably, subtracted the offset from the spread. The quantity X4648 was 13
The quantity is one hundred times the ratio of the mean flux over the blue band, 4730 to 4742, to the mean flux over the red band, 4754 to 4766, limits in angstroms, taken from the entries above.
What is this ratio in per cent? 114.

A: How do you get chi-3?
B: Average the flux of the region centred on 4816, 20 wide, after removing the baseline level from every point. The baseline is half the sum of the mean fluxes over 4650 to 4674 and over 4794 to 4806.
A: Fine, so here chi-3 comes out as -21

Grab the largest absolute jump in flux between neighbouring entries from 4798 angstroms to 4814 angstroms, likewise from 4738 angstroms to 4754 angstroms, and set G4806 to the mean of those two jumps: 13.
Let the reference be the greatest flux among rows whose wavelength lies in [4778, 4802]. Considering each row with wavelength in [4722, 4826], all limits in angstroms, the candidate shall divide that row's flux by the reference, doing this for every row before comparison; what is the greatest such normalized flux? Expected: 1.13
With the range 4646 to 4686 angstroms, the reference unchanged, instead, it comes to 1.27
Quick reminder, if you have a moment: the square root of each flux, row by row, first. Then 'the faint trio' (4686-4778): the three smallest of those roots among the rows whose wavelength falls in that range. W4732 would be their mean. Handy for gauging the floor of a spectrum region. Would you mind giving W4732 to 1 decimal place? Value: 12.1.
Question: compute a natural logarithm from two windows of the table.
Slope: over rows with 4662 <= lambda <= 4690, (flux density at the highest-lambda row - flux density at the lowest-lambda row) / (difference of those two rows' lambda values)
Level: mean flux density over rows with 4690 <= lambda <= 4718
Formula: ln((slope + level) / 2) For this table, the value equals 4.58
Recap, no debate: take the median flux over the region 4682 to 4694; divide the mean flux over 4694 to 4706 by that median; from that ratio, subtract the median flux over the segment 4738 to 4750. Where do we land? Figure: -188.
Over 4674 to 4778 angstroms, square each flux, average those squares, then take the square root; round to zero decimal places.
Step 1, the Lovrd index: 185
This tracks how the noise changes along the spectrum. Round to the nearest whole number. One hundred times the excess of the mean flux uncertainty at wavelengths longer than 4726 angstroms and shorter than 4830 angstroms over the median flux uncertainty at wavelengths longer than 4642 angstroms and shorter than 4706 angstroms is -40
